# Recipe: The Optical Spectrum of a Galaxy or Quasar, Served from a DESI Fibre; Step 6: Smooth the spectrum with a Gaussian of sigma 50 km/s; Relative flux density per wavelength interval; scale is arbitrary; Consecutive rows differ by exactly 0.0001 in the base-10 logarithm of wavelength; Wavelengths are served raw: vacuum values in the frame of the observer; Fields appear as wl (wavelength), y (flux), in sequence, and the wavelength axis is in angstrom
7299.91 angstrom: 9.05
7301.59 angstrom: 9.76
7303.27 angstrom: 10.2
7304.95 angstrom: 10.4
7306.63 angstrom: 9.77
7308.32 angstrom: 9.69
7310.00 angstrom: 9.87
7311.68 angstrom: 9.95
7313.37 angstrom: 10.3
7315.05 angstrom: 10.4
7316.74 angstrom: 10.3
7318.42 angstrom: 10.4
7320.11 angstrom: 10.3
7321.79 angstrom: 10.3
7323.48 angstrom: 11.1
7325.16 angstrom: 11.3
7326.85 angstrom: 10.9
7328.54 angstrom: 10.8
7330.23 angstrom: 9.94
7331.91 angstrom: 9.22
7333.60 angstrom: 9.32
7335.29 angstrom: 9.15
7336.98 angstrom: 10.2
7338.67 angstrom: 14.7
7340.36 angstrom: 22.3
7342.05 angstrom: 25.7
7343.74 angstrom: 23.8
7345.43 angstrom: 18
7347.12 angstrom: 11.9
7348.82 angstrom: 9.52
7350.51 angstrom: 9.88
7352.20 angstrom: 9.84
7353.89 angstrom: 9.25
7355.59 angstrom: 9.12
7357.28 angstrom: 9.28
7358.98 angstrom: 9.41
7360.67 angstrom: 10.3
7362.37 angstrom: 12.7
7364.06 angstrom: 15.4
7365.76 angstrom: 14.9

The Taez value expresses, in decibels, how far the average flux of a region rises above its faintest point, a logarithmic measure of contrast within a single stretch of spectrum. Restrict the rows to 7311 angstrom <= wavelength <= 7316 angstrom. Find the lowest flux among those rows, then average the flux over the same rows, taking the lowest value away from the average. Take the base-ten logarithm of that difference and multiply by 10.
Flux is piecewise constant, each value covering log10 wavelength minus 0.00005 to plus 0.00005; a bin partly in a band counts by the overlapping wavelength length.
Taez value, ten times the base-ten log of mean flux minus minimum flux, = -6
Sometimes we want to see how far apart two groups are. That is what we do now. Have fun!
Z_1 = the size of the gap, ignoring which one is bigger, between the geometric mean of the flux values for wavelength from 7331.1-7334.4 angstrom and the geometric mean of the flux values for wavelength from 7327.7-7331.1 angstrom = 1.1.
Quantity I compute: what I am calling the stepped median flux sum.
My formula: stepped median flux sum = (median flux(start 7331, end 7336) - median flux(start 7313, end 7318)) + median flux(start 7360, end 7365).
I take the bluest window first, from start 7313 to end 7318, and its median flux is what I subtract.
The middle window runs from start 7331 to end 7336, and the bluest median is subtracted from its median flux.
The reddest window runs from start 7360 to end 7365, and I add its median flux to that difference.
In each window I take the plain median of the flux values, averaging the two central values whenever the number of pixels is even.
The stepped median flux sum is 11.6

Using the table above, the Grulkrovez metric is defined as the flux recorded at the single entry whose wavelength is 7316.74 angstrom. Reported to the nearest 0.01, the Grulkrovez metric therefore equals 10.30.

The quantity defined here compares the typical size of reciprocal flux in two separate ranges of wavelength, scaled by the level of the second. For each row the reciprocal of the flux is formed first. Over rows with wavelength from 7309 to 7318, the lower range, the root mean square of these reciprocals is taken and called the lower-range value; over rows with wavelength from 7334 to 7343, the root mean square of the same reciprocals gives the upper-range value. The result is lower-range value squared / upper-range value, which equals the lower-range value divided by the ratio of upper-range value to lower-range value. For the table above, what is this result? 0.126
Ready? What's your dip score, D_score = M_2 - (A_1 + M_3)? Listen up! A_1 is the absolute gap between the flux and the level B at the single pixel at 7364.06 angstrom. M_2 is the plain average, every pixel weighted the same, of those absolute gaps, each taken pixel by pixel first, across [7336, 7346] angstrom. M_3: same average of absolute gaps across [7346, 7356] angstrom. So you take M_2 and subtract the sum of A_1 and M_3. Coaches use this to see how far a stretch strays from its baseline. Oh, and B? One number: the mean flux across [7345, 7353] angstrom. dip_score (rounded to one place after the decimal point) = 2.3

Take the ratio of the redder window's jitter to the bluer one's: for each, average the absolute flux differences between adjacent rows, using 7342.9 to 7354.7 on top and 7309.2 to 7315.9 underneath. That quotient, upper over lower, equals 14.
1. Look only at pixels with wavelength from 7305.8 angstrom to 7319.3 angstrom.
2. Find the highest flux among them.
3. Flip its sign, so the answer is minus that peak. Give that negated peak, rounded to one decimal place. -10.4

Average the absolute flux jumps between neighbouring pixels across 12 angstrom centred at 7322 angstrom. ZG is 0.27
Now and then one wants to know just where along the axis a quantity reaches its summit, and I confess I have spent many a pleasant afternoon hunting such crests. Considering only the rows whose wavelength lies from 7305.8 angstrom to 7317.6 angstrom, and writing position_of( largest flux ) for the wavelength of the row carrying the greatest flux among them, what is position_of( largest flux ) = 7315.05 angstrom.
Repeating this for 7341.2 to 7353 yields 7342.05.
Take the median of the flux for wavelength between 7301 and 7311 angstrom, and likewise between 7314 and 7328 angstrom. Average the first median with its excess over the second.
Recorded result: 4.62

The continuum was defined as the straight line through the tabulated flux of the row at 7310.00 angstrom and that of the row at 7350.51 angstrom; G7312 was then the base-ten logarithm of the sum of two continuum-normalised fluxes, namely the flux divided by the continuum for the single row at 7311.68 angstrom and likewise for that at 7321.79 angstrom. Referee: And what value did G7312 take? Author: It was 0.31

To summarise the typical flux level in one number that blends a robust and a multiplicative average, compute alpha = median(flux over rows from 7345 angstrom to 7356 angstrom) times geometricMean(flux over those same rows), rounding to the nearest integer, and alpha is 106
